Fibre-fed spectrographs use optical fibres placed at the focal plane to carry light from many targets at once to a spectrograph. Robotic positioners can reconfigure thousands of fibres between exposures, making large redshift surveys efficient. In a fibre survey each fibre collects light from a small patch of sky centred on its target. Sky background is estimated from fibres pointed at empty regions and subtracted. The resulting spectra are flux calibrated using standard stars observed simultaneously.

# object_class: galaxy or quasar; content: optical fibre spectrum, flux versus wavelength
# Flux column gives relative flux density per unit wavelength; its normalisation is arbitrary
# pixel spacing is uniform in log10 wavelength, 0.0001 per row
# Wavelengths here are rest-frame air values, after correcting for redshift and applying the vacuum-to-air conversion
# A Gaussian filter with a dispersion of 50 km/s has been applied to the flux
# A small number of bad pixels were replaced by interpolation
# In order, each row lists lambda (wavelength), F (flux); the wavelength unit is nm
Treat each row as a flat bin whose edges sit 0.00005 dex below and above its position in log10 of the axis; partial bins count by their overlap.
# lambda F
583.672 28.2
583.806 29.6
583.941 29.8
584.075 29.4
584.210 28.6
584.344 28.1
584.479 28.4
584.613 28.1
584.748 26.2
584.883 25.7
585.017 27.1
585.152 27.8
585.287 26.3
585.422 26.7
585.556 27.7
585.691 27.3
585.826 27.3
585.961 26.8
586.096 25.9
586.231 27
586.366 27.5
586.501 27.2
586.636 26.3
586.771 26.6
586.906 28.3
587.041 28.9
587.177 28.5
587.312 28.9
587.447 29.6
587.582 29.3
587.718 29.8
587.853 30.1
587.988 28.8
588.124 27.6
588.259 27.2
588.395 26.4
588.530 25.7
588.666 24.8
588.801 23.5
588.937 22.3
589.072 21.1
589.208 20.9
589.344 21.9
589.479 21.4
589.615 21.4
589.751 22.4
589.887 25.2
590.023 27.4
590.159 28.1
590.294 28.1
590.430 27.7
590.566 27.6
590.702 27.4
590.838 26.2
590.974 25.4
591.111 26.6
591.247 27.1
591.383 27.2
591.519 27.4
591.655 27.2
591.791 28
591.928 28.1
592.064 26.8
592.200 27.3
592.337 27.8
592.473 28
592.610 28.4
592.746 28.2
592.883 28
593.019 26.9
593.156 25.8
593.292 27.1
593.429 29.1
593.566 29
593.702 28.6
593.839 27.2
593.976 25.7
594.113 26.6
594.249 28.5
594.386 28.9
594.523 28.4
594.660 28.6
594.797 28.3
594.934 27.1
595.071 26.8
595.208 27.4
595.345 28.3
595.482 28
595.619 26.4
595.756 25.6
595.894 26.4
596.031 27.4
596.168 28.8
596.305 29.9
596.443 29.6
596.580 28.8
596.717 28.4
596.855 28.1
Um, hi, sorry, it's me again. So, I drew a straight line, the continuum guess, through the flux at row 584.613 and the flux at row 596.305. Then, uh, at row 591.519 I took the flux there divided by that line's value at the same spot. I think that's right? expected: 0.940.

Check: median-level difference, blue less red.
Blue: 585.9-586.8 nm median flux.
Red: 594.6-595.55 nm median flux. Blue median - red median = -1.2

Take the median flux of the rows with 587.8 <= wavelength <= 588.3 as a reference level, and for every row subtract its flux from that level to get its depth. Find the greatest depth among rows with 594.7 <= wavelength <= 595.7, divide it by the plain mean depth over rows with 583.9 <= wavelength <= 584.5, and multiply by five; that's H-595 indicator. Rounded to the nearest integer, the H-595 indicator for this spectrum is -14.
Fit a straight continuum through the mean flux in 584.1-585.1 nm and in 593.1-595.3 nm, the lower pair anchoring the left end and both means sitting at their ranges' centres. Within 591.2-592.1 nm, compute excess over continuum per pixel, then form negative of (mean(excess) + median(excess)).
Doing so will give 0.7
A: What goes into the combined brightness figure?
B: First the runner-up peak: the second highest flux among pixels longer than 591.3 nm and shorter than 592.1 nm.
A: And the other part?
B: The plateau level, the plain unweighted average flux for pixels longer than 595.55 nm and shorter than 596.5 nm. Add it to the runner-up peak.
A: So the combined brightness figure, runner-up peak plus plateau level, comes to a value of 55.7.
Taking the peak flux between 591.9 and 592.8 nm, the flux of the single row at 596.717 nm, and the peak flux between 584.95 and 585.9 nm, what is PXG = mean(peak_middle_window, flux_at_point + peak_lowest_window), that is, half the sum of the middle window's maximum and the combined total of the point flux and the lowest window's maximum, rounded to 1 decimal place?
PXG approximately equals 42.3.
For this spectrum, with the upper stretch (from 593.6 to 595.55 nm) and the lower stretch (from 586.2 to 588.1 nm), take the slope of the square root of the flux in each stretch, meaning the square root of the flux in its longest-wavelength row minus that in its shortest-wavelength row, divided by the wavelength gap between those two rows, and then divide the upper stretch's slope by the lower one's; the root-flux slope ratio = -0.33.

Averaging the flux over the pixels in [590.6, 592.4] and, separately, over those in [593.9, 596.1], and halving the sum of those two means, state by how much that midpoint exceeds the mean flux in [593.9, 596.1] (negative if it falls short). -0.14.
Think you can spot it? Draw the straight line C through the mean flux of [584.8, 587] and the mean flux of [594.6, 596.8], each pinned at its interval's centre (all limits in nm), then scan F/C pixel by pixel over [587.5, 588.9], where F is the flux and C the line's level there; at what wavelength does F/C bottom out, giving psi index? 588.801 nm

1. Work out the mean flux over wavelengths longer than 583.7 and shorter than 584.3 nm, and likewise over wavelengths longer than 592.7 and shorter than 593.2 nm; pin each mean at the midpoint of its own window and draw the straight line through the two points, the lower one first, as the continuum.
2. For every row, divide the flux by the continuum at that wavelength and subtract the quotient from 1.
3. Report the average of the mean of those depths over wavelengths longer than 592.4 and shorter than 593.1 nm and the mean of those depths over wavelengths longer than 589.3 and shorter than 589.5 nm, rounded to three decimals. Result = 0.103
